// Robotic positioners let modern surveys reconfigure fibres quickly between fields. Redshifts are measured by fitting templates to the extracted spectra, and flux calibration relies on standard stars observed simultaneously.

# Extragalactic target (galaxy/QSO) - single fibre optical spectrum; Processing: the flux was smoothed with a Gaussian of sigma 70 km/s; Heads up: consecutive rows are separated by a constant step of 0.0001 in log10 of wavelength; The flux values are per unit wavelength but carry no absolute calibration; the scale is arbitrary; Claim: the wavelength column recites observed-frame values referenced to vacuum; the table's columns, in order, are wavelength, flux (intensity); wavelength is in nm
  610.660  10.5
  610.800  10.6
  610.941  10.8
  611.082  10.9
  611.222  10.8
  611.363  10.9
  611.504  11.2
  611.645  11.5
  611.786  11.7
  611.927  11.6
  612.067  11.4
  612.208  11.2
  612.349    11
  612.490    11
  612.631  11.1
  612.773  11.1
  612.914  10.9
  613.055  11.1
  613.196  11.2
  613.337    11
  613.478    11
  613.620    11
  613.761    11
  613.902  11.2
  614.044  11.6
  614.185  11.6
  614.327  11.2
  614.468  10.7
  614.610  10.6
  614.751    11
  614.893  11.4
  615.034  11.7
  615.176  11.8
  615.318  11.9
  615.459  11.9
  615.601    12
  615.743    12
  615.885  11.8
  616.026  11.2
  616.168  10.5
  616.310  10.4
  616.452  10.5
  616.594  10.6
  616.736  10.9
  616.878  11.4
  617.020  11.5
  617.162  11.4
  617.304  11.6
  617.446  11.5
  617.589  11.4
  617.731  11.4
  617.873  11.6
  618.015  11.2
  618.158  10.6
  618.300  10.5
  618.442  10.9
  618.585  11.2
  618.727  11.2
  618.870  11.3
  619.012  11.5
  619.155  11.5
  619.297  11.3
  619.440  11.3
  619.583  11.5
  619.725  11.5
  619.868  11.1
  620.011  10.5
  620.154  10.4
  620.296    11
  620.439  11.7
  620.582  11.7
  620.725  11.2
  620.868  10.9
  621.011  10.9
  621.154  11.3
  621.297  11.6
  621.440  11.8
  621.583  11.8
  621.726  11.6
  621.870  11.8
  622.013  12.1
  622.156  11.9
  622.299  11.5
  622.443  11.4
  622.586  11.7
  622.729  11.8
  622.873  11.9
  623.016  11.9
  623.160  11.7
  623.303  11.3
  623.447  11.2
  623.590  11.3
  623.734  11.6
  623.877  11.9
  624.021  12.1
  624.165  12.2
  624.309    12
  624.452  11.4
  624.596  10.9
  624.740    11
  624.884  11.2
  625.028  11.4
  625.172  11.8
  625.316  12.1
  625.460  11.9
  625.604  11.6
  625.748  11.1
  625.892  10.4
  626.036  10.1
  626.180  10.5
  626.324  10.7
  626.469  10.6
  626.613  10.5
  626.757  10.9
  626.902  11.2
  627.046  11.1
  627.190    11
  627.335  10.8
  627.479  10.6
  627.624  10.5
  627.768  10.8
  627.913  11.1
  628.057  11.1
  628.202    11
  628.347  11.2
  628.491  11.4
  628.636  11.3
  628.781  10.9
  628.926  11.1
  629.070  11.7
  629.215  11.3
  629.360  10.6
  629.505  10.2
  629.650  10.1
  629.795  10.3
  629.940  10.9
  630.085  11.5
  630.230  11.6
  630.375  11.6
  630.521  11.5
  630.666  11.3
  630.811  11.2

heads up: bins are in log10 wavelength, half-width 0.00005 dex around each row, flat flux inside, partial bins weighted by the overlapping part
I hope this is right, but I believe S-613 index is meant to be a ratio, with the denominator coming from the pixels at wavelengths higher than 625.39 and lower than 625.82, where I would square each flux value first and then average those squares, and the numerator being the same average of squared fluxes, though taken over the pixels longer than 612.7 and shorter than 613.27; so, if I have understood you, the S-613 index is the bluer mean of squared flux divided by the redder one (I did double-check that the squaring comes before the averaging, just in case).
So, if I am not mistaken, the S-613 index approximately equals 0.92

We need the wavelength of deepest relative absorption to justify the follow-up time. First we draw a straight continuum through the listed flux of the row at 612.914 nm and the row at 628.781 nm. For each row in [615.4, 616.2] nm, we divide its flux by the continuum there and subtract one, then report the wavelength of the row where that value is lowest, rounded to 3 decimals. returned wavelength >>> 616.168 nm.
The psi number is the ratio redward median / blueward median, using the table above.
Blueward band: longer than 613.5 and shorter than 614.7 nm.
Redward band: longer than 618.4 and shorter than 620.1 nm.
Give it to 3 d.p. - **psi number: 1.018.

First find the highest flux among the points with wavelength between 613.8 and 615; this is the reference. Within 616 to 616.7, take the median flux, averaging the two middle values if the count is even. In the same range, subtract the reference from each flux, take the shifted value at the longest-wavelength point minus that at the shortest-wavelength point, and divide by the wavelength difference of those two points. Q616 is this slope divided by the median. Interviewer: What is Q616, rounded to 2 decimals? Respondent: -0.10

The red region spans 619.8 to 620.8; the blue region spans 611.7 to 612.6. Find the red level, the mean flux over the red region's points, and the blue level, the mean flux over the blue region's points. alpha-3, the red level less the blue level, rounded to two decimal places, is -0.23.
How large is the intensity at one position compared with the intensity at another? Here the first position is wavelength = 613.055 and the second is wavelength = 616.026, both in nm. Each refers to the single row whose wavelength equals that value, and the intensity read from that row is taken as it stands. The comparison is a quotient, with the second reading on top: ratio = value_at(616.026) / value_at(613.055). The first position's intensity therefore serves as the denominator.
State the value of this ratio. 1.01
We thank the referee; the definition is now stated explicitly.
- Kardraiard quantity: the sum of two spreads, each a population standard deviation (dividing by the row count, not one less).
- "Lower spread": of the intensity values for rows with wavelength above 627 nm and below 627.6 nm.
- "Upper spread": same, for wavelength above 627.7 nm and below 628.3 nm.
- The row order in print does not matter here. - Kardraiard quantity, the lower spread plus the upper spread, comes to 0.31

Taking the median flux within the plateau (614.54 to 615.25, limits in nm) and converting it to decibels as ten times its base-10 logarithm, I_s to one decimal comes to 10.6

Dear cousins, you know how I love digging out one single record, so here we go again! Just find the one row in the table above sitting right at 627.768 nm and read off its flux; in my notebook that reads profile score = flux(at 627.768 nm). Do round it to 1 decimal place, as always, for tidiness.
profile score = 10.8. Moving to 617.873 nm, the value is 11.6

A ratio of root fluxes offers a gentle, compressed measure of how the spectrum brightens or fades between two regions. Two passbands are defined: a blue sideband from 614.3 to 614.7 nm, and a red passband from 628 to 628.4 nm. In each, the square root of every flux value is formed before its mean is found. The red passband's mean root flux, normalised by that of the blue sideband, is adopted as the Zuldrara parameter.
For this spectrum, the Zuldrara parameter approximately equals 1.01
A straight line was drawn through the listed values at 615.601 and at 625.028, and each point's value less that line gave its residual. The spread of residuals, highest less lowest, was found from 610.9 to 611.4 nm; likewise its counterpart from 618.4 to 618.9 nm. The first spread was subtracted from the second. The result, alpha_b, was 0.30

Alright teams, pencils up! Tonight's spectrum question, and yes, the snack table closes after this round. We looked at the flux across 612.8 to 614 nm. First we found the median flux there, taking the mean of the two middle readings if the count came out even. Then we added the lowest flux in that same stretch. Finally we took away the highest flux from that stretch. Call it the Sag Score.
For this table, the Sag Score 10.7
